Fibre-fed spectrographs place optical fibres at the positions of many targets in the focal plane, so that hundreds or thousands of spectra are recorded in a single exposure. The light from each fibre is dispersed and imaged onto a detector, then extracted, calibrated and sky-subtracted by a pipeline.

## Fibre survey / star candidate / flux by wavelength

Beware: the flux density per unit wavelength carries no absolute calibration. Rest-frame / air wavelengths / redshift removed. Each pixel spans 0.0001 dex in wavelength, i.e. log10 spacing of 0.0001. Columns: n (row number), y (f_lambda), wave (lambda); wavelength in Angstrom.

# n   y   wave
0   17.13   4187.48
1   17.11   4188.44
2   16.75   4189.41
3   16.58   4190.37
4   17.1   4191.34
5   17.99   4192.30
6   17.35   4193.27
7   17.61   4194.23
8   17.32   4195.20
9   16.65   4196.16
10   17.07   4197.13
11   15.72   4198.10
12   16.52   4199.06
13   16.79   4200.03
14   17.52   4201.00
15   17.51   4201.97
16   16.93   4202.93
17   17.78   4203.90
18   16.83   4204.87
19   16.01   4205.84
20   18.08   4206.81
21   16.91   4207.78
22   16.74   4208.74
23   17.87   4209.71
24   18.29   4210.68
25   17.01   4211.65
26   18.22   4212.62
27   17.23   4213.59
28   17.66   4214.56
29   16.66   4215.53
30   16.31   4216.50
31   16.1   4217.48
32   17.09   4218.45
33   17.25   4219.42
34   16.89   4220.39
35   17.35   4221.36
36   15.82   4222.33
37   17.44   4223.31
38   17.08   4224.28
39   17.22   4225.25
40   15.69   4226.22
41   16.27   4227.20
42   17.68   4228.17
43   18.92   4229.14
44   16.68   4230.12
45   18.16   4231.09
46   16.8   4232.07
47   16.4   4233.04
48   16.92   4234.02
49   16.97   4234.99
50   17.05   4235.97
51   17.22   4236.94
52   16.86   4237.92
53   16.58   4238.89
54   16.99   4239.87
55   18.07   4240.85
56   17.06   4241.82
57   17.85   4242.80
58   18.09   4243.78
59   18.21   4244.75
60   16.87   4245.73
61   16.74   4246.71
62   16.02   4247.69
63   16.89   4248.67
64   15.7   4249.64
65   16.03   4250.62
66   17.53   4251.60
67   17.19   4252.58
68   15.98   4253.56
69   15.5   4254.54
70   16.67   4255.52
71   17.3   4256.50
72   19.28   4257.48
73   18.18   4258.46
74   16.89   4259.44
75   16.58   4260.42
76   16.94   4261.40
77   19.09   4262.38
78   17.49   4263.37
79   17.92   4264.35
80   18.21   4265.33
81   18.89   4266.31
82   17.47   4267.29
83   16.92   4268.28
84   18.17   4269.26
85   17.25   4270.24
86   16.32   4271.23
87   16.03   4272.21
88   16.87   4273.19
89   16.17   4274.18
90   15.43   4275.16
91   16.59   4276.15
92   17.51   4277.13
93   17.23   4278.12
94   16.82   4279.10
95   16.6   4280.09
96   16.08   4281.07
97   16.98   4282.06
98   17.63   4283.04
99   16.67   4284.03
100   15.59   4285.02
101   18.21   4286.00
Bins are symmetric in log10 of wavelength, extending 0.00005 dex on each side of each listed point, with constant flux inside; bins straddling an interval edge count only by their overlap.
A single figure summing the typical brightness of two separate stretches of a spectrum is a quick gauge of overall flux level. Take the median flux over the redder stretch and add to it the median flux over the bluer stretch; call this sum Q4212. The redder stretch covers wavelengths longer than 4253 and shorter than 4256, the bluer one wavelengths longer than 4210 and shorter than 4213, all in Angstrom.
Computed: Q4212 34.2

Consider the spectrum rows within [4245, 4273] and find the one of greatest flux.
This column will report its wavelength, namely 4257.48 Angstrom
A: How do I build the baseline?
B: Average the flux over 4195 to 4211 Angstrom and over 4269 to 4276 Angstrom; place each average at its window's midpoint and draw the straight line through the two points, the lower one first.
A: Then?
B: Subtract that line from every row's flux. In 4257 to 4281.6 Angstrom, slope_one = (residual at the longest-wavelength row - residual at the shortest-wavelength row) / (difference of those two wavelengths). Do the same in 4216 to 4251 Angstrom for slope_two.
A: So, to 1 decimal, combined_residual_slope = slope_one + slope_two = -0.1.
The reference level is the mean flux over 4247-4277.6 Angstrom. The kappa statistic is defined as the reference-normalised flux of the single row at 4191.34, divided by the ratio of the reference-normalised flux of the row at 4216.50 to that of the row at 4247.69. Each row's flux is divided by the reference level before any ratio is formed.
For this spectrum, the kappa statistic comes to 0.98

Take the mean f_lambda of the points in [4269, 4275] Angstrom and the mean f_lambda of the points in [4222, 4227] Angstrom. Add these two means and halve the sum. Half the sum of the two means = 16.7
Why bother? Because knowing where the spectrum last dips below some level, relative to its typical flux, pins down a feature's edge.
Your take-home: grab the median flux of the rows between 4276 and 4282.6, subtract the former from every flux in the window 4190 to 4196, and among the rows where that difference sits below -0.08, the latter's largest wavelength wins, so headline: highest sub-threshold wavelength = 4190.37 Angstrom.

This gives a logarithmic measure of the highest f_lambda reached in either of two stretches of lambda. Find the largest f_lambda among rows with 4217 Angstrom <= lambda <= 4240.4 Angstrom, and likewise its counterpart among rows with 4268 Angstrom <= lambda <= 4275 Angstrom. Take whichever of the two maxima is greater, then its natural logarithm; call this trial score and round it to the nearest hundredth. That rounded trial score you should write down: 2.94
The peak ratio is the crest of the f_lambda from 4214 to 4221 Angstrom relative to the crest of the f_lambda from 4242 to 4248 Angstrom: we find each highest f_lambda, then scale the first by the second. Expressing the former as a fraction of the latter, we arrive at 0.97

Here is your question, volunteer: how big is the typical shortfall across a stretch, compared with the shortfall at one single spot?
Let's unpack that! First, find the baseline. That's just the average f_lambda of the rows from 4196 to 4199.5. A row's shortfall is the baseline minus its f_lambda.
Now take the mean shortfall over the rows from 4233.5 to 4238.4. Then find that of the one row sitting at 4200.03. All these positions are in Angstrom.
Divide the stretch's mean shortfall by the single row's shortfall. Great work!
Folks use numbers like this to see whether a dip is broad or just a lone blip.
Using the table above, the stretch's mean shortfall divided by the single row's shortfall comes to 1.7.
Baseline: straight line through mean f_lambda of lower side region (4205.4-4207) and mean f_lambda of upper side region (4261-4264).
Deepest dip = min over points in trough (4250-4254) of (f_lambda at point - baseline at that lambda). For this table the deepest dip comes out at -1.7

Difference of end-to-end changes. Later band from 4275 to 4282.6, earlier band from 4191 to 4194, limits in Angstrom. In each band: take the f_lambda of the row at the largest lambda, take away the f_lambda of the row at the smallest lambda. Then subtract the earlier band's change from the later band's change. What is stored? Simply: 1.3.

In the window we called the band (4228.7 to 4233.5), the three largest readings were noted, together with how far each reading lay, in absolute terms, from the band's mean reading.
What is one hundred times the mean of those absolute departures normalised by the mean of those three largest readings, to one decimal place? 5.1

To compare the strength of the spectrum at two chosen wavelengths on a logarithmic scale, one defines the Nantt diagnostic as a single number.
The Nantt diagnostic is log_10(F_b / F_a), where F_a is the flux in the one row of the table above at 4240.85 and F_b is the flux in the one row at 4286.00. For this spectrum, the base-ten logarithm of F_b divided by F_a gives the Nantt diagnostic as 0.00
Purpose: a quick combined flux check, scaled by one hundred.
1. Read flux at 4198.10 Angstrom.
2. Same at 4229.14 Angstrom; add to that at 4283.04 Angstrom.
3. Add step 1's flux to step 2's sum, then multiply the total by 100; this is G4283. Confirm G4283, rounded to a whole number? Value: 5227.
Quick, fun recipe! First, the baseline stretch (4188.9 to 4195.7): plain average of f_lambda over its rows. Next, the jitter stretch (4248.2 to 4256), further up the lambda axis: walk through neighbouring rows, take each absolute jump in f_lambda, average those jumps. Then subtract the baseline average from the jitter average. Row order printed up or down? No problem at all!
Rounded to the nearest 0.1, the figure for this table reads -16.4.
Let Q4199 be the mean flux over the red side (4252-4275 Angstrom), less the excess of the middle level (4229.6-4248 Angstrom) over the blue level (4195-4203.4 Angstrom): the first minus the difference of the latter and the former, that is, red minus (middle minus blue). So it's 17.0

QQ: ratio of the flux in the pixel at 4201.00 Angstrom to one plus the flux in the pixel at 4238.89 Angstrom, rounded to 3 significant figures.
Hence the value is 0.997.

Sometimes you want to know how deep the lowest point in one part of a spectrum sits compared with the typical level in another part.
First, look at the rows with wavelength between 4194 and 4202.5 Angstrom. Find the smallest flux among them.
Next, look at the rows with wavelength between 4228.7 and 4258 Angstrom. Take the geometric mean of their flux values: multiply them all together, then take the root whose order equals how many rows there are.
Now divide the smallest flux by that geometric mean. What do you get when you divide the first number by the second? 0.921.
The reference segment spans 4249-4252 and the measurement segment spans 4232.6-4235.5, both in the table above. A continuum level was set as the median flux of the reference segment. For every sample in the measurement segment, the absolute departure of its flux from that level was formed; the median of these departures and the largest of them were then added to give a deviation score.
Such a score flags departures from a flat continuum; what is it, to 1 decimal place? 1.8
